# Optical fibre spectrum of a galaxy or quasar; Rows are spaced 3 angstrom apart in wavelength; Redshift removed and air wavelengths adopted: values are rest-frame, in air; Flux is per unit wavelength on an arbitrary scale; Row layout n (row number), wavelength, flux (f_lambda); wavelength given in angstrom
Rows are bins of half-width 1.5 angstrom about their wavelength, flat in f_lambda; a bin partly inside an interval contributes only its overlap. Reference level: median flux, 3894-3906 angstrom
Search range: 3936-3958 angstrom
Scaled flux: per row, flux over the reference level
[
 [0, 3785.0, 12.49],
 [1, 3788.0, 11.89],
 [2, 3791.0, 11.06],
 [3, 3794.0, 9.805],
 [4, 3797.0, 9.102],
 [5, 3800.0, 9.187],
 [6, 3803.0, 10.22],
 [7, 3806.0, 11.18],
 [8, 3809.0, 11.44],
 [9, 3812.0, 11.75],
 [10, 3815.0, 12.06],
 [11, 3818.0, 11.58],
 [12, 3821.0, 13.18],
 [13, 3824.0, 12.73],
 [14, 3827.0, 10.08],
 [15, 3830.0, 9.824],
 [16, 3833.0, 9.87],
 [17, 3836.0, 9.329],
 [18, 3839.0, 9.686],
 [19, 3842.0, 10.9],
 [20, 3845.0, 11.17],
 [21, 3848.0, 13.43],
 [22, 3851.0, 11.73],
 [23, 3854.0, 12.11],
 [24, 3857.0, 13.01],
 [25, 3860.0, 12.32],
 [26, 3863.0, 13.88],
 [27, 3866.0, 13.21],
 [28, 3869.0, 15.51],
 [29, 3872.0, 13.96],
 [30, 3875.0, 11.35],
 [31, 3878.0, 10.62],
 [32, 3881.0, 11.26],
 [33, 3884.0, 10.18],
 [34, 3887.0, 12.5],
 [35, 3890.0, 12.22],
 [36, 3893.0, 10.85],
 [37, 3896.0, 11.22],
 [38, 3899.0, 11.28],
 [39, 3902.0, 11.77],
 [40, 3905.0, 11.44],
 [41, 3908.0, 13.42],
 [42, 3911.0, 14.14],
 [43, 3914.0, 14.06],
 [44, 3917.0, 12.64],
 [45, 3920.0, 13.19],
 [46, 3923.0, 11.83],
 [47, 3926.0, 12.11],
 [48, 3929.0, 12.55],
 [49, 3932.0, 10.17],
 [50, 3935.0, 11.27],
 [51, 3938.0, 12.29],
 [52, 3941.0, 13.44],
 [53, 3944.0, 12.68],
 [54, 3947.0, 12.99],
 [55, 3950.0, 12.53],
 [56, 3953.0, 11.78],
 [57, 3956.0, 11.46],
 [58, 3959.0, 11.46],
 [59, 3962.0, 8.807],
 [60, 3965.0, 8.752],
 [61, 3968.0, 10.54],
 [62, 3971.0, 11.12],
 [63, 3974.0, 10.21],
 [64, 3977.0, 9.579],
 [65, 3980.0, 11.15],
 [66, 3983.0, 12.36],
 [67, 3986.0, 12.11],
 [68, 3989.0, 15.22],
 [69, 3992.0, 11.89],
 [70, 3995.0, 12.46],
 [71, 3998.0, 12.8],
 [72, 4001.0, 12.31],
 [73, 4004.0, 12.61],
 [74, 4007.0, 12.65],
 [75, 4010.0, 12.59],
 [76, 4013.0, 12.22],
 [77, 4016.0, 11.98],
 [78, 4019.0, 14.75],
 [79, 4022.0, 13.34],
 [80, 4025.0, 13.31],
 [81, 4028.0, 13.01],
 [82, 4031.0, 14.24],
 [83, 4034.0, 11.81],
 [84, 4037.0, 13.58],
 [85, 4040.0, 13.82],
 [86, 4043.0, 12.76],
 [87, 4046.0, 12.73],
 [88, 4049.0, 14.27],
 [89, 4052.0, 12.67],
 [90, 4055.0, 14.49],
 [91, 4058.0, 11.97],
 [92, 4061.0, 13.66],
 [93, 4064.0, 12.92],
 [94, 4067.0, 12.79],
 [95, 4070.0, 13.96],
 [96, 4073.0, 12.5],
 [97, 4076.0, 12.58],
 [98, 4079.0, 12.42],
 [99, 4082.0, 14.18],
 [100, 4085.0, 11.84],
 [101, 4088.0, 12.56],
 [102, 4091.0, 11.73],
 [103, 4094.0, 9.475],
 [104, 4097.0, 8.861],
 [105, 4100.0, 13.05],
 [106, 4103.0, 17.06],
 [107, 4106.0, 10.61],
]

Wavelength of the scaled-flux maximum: 3941.0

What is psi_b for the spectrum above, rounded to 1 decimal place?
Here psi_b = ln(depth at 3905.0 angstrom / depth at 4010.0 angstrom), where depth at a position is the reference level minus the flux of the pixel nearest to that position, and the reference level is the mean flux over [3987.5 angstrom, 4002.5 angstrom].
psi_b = 1.5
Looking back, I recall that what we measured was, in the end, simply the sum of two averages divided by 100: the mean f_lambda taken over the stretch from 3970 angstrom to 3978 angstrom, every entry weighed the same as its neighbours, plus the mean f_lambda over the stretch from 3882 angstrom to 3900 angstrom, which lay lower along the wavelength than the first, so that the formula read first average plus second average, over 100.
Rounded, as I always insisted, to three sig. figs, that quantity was 0.217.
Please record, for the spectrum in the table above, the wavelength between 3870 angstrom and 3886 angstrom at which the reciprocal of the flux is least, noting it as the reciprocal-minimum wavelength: 3872.0 angstrom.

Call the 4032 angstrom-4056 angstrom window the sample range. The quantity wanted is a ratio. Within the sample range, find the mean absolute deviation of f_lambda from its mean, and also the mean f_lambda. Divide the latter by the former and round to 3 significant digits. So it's 17.1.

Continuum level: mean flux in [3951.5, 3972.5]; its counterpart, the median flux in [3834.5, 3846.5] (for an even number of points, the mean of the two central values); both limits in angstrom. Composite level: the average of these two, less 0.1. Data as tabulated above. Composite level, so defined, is 10.3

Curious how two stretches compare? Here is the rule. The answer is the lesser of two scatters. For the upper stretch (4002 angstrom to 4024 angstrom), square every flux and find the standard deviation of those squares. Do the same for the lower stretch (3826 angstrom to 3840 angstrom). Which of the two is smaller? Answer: 5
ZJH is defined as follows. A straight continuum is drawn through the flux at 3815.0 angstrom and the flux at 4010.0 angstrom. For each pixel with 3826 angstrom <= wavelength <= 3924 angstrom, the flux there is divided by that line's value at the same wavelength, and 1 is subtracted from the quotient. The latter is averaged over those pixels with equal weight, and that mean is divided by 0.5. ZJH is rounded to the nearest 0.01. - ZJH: -0.05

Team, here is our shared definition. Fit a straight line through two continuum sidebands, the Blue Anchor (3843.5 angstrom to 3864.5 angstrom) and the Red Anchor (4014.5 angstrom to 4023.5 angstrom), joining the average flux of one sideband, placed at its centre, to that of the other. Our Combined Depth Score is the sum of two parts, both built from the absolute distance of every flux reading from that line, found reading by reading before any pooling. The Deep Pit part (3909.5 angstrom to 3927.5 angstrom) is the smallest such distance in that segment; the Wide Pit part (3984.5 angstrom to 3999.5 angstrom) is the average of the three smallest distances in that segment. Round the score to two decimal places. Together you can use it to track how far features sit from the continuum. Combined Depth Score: 0.97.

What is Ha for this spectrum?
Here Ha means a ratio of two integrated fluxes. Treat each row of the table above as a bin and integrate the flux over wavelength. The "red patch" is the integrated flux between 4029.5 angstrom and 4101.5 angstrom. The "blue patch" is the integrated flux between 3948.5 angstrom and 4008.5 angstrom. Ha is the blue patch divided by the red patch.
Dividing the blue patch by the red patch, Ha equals 0.76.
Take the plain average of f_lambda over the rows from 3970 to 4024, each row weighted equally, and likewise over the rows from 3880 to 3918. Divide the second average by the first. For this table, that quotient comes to 0.98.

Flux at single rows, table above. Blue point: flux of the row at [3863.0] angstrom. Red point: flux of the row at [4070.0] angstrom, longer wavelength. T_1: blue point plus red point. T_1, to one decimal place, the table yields 27.8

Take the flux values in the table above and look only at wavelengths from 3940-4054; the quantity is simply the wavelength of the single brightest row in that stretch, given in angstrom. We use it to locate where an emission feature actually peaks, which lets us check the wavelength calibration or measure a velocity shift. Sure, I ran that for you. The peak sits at 3989.0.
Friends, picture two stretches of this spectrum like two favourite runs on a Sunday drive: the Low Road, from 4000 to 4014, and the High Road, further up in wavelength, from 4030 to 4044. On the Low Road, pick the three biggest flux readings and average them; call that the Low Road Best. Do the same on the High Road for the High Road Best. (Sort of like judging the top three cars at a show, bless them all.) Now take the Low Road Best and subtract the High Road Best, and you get -1.3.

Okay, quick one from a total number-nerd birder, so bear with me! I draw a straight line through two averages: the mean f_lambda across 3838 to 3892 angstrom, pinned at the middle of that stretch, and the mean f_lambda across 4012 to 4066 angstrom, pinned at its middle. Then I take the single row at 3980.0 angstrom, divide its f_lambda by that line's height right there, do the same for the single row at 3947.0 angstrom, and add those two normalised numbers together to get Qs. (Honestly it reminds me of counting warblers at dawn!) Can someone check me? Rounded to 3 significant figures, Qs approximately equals 1.89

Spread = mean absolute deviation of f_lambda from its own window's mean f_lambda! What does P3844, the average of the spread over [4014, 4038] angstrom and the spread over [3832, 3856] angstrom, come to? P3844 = 0.91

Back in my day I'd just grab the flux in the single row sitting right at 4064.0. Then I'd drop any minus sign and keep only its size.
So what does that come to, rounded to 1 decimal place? 12.9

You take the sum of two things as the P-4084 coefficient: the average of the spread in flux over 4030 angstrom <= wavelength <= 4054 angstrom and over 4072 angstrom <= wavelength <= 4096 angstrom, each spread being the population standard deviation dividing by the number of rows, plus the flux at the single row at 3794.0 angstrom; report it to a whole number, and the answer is 11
